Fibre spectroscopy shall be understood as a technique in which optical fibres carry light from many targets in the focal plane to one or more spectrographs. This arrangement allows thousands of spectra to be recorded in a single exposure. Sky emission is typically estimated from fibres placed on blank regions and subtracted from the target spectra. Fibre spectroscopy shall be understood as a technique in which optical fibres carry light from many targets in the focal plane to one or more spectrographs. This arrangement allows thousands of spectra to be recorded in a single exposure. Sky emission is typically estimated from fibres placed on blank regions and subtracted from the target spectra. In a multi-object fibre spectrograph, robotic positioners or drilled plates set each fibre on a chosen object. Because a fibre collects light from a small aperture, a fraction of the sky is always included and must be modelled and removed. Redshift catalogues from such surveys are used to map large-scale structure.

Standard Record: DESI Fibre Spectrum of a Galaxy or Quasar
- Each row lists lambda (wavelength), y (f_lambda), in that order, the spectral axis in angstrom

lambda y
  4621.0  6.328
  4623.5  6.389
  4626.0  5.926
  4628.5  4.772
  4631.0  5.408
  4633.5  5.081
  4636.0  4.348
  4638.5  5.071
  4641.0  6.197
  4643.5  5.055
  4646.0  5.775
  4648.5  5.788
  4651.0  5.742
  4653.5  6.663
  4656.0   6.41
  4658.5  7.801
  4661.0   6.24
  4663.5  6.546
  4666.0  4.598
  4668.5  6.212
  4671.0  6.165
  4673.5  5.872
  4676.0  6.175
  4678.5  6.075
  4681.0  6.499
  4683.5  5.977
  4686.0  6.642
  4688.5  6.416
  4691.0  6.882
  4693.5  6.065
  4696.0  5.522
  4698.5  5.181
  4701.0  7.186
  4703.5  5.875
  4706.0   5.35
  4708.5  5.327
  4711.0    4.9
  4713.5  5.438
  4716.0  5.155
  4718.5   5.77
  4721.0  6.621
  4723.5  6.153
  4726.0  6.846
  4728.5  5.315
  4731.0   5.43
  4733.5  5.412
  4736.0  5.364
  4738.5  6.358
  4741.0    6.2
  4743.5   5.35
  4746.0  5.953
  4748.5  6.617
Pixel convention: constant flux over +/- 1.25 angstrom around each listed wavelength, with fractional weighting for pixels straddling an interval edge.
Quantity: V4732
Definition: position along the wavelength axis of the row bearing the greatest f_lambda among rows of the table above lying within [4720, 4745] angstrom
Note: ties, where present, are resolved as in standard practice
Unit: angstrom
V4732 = 4726.0 angstrom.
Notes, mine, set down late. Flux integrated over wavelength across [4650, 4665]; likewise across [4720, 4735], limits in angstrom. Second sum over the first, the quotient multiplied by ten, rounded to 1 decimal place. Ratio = 9.1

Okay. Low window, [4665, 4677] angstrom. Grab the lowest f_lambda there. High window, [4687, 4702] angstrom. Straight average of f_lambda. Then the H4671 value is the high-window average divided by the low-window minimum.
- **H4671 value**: 1.35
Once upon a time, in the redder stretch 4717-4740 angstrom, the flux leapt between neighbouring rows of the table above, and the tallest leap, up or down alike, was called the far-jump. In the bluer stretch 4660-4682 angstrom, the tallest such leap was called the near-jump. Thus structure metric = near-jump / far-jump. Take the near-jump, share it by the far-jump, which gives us 1.27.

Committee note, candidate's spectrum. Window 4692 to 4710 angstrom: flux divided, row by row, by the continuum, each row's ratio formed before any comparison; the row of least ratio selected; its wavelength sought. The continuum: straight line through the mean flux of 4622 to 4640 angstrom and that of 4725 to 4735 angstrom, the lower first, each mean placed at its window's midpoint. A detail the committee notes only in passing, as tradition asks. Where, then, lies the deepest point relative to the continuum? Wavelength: 4698.5 angstrom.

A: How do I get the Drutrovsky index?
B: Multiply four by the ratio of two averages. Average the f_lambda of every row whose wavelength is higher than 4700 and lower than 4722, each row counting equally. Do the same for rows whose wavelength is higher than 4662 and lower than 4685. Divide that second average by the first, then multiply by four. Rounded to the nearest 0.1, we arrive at 4.2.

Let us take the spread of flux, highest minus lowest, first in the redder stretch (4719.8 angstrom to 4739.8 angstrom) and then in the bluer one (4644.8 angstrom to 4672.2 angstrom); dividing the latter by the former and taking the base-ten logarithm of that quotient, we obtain 0.32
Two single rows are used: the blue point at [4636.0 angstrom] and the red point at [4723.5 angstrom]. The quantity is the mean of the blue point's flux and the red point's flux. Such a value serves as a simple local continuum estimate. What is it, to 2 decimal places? 5.25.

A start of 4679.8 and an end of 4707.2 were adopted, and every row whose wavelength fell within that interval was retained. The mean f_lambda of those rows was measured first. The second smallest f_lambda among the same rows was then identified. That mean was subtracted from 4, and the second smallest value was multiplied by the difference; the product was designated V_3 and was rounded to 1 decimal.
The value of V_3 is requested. -11.5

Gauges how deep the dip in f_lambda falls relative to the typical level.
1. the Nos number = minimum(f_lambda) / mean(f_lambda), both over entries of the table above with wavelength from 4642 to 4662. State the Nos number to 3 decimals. 0.817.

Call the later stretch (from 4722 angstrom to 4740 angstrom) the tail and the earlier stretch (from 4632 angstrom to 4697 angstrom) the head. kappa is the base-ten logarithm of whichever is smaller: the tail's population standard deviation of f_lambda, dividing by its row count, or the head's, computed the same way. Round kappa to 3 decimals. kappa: -0.248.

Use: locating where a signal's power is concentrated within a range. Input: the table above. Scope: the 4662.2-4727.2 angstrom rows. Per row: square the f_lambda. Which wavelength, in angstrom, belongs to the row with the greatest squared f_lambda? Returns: 4701.0 angstrom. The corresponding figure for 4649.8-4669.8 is 4658.5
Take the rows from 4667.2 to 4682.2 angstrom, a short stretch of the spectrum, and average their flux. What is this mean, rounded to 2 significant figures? 6.2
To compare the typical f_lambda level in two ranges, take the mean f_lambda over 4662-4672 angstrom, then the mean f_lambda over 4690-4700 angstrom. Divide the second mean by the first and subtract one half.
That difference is 0.51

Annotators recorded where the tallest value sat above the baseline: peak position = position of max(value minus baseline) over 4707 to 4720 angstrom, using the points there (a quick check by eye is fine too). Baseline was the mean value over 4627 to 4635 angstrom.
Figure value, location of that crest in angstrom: 4718.5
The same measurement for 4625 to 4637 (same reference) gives 4626.0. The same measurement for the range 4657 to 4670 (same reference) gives 4658.5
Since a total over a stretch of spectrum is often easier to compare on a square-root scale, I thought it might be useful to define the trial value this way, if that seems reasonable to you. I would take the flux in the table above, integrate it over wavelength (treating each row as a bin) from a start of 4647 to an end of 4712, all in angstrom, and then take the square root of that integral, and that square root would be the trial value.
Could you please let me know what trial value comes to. 19.9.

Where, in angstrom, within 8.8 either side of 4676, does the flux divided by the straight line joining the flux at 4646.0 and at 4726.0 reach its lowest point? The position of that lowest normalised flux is 4683.5 angstrom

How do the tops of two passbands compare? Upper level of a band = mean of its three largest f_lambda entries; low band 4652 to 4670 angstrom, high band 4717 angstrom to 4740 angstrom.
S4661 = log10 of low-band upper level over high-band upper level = 0.03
